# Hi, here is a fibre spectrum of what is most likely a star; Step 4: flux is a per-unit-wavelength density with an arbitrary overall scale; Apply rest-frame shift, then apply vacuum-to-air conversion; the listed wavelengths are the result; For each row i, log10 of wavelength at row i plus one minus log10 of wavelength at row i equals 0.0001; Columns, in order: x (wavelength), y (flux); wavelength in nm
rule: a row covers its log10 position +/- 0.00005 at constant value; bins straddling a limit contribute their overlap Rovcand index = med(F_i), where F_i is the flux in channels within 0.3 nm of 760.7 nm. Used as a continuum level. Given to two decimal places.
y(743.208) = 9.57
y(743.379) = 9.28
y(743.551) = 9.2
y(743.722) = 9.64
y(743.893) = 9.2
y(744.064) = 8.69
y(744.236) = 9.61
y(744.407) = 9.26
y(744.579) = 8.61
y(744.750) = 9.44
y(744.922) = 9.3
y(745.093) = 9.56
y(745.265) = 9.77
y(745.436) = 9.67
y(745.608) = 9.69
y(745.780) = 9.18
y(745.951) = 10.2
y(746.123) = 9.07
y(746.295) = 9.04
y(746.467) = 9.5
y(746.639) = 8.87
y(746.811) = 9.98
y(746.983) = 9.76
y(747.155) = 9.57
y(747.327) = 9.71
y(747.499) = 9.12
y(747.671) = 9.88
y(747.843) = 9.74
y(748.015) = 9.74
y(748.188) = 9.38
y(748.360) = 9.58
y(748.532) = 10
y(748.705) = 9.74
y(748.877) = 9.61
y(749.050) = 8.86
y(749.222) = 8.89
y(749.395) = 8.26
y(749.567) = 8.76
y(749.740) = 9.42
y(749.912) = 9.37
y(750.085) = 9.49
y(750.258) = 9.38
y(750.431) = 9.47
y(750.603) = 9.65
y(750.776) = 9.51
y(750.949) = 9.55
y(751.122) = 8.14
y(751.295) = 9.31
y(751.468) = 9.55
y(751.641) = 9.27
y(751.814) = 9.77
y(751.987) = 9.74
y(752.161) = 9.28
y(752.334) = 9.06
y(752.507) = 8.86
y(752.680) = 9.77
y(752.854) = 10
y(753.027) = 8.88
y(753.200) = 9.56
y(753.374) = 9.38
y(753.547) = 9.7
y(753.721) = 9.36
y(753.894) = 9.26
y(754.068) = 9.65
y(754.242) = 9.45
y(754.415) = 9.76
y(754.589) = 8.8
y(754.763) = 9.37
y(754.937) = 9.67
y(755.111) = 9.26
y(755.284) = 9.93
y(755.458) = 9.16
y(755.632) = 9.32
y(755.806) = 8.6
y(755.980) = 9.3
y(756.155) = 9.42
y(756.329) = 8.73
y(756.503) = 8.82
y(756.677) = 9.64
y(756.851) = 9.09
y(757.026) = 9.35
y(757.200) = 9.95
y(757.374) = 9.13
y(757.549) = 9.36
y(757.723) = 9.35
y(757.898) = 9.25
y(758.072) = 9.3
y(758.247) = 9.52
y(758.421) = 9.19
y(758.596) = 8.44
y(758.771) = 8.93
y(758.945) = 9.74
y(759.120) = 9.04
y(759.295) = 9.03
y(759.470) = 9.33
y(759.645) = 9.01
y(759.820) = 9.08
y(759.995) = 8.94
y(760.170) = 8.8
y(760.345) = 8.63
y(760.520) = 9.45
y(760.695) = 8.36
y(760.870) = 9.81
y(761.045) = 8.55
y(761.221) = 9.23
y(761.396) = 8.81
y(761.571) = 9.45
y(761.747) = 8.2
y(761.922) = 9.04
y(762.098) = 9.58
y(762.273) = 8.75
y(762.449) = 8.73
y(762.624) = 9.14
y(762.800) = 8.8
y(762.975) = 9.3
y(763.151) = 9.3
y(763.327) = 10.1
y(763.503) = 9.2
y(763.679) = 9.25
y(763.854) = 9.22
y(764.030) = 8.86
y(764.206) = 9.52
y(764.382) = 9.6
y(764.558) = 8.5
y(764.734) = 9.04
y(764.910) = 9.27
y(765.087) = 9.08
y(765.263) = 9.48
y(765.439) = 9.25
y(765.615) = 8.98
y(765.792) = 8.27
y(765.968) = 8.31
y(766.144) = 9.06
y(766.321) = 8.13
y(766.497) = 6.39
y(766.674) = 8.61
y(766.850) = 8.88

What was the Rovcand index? 9.45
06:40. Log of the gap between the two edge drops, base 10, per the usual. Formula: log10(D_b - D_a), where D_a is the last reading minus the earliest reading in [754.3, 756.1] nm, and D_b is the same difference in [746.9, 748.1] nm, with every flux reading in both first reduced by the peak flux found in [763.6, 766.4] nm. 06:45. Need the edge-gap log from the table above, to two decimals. -0.36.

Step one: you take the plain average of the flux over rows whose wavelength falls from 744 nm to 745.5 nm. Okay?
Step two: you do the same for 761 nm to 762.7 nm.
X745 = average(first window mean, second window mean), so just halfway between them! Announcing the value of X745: 9.14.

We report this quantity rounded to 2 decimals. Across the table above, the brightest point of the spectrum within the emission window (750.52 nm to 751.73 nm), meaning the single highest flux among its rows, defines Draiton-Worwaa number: 9.65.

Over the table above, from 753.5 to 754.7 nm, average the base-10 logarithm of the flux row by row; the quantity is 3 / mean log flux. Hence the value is 3.08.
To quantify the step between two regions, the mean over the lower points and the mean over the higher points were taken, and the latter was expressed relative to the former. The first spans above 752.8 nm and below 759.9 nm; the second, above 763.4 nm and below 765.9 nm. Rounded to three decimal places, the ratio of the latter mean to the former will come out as 0.980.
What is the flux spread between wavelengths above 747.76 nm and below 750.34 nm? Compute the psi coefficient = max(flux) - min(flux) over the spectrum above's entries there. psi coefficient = 1.7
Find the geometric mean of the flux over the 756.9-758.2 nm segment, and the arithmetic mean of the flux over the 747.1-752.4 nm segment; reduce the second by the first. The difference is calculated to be 0.00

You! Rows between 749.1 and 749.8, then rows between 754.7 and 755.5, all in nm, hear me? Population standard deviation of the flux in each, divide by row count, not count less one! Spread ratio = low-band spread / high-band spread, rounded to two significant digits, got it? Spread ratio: 1.5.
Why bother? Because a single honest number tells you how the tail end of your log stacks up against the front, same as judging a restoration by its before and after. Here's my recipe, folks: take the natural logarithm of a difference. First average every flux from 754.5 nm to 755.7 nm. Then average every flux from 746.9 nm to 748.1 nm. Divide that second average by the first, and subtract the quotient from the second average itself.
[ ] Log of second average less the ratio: 2.15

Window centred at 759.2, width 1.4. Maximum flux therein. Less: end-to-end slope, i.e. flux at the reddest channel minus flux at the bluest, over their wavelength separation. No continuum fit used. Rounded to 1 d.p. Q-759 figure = 9.2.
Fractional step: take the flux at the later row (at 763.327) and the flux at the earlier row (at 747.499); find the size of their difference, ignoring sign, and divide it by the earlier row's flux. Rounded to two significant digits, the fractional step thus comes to 0.11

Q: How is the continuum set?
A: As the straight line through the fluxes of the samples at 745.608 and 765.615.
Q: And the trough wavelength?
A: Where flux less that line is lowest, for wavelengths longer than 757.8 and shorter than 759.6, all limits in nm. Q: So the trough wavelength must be 758.596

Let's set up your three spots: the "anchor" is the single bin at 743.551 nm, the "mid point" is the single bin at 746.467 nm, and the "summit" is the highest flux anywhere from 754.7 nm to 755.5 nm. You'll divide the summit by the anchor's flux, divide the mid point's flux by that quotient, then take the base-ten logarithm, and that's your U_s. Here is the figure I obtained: 0.94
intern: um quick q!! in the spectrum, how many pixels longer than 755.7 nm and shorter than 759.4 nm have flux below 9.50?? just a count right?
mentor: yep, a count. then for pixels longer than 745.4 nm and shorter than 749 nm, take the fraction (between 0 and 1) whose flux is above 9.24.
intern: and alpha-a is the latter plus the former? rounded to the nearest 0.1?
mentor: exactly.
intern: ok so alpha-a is 17.8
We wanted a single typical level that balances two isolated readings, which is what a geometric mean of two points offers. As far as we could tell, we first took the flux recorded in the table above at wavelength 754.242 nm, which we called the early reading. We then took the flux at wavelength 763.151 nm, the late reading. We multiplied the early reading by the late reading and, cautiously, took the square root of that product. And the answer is 9.4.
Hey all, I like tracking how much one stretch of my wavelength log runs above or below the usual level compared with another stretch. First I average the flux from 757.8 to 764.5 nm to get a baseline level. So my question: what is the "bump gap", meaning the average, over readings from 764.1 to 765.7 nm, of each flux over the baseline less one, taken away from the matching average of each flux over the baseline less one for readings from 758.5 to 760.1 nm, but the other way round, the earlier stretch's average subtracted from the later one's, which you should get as 0.014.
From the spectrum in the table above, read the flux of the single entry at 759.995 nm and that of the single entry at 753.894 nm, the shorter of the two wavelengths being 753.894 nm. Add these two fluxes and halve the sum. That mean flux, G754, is 9.10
